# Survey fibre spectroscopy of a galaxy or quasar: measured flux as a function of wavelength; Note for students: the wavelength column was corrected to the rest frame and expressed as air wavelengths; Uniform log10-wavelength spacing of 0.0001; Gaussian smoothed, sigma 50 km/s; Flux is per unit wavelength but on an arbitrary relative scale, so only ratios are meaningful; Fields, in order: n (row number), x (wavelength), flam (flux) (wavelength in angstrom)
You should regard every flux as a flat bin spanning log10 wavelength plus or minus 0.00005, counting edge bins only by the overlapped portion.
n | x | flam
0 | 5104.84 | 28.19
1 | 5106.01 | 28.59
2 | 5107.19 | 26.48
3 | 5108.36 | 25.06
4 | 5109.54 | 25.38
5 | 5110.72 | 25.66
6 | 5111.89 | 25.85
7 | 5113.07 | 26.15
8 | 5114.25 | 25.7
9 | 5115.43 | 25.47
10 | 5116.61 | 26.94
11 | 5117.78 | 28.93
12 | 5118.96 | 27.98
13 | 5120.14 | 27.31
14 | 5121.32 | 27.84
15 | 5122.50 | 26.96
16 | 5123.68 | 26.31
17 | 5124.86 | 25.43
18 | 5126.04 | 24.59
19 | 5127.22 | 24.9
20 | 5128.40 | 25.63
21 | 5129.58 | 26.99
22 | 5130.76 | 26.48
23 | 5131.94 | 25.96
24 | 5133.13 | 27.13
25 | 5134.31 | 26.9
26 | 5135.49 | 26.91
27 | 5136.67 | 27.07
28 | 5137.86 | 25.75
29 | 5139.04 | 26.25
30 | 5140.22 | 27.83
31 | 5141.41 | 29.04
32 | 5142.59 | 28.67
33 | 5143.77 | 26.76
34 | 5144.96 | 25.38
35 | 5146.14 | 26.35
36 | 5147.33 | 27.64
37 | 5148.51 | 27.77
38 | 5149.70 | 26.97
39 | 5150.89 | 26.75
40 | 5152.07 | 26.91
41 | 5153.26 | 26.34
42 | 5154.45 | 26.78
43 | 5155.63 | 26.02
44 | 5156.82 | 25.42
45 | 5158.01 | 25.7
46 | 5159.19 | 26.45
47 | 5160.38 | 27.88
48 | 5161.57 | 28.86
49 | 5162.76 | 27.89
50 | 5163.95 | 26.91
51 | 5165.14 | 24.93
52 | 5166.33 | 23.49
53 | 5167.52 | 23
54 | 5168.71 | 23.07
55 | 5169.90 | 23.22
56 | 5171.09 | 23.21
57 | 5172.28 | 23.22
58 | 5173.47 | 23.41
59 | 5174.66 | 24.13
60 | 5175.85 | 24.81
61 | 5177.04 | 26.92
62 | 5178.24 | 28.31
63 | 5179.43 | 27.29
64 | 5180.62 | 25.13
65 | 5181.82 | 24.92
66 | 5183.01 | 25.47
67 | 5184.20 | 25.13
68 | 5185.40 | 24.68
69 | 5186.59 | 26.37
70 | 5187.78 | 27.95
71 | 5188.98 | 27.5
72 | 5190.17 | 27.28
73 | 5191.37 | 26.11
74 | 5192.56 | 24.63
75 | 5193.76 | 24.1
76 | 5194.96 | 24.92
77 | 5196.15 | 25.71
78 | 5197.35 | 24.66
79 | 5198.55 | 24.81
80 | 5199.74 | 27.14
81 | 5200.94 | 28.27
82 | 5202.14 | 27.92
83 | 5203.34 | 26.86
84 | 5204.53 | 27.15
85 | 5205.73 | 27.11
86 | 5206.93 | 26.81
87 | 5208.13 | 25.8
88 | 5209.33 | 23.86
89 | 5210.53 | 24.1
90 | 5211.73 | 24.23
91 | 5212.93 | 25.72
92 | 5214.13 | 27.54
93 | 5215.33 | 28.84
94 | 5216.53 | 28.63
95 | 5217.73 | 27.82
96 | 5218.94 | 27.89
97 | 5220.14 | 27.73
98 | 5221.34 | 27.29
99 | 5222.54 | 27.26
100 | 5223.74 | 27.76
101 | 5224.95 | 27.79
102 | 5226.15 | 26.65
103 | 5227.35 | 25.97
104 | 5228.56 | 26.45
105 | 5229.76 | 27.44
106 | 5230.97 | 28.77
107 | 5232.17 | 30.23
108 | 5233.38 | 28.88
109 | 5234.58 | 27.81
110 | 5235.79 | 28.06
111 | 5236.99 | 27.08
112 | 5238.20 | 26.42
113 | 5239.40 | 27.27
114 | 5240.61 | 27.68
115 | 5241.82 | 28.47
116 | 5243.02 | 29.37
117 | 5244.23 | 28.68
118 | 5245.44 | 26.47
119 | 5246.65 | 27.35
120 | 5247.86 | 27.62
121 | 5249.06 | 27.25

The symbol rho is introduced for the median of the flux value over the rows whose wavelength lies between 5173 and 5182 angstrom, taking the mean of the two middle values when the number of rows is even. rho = 25.0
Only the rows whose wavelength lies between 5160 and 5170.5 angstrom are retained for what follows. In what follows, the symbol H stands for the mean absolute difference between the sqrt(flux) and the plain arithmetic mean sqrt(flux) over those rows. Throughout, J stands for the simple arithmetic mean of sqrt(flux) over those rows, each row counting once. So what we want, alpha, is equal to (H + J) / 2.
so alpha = 2.63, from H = 0.212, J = 5.04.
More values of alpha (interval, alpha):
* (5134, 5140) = 2.60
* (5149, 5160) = 2.59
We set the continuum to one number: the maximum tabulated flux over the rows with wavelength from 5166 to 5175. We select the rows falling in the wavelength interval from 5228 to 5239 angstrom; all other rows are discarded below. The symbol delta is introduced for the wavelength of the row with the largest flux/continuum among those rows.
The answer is 5232.17 angstrom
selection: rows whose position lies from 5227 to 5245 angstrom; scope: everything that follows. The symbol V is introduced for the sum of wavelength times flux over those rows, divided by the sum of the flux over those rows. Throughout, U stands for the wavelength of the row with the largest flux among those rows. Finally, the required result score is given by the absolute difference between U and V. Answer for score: 3.7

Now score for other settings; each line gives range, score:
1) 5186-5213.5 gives 1.3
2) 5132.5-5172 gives 10.3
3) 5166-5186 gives 2.2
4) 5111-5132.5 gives 4.1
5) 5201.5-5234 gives 14.2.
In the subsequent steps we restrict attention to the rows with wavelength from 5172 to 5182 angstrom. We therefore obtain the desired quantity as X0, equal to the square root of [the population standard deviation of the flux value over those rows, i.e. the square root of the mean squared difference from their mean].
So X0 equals 1.3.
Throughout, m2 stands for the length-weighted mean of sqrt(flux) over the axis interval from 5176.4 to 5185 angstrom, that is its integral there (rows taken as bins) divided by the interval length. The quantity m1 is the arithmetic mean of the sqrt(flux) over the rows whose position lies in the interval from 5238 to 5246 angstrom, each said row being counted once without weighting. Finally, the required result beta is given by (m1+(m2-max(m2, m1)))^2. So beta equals 26.1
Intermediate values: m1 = 5.27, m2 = 5.11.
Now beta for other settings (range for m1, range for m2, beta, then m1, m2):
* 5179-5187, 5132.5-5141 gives 25.6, 5.06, 5.18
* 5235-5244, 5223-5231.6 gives 27.3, 5.27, 5.22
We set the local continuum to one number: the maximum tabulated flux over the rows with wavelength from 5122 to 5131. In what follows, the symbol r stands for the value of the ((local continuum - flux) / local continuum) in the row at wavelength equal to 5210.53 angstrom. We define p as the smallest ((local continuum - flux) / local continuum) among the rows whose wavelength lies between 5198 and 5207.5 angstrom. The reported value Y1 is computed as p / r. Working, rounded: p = -0.05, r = 0.107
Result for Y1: -0.4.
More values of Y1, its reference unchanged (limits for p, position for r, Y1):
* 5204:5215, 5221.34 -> 1.8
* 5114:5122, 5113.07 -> -2.3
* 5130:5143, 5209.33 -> -0.7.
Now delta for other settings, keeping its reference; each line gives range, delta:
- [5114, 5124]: 5117.78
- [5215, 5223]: 5215.33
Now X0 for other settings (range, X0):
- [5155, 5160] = 0.6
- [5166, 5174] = 0.4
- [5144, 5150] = 0.9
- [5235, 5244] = 0.9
